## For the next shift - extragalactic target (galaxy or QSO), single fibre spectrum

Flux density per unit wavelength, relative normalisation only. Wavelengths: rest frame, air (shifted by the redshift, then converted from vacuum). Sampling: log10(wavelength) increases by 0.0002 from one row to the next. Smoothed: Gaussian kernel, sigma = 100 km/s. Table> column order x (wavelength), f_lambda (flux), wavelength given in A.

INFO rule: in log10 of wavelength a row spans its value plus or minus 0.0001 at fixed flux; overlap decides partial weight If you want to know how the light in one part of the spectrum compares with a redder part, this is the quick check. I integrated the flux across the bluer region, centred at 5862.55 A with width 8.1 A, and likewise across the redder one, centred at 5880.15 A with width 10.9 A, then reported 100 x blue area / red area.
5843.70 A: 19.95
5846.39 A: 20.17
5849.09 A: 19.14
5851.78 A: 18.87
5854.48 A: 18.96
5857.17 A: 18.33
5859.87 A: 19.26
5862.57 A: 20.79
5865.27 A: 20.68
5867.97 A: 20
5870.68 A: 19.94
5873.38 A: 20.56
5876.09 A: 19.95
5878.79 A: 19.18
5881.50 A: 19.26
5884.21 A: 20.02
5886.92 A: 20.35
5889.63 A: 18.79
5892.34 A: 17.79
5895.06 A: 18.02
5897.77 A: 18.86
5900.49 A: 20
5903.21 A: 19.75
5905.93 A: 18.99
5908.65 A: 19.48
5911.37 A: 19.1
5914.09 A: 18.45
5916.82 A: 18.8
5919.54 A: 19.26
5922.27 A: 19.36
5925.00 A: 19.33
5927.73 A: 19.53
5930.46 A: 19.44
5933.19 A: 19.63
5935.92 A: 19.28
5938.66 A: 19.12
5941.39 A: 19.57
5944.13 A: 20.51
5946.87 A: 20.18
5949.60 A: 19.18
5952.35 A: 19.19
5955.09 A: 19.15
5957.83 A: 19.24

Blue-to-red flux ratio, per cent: 77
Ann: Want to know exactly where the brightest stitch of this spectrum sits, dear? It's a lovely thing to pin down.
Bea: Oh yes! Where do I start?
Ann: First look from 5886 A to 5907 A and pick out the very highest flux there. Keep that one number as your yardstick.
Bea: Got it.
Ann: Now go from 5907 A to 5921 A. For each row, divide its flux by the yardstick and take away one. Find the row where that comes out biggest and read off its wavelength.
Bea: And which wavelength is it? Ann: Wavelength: 5908.65 A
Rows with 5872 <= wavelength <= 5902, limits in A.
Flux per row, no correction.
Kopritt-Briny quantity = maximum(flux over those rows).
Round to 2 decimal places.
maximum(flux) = 20.56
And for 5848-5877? 20.79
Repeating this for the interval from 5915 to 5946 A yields 20.51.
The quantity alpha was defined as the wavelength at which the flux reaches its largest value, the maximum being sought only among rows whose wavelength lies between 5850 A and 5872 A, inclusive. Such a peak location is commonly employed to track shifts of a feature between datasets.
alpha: 5862.57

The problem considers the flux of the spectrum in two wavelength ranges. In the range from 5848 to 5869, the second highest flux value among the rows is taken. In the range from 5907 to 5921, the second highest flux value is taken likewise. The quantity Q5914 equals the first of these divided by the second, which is 1.074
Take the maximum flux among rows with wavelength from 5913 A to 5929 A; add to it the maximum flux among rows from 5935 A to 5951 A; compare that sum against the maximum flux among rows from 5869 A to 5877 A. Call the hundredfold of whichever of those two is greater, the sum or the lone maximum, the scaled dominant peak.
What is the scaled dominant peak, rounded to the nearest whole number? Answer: 4004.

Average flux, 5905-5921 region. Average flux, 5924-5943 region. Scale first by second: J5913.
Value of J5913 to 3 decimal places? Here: 0.979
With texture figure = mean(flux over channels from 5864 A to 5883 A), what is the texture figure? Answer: 19.9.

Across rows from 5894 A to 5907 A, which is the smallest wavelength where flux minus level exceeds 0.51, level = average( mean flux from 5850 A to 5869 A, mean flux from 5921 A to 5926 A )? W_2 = 5900.49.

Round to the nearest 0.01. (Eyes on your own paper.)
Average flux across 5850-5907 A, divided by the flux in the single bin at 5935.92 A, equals 1.01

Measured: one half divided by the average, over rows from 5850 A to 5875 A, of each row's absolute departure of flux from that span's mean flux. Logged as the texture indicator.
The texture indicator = 0.66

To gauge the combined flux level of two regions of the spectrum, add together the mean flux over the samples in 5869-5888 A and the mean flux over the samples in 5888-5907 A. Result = 38.8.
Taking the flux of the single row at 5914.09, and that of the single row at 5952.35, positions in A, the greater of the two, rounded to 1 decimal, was 19.2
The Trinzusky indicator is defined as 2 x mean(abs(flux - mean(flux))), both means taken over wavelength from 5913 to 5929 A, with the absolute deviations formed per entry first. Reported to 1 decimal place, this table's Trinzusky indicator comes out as 0.7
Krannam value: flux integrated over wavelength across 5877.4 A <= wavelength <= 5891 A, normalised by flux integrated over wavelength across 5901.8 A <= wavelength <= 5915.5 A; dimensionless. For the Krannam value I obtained 1.01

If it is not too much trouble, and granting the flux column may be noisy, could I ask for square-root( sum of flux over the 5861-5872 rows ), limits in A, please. 9.02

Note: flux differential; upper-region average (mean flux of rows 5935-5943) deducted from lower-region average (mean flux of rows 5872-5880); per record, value 0.6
